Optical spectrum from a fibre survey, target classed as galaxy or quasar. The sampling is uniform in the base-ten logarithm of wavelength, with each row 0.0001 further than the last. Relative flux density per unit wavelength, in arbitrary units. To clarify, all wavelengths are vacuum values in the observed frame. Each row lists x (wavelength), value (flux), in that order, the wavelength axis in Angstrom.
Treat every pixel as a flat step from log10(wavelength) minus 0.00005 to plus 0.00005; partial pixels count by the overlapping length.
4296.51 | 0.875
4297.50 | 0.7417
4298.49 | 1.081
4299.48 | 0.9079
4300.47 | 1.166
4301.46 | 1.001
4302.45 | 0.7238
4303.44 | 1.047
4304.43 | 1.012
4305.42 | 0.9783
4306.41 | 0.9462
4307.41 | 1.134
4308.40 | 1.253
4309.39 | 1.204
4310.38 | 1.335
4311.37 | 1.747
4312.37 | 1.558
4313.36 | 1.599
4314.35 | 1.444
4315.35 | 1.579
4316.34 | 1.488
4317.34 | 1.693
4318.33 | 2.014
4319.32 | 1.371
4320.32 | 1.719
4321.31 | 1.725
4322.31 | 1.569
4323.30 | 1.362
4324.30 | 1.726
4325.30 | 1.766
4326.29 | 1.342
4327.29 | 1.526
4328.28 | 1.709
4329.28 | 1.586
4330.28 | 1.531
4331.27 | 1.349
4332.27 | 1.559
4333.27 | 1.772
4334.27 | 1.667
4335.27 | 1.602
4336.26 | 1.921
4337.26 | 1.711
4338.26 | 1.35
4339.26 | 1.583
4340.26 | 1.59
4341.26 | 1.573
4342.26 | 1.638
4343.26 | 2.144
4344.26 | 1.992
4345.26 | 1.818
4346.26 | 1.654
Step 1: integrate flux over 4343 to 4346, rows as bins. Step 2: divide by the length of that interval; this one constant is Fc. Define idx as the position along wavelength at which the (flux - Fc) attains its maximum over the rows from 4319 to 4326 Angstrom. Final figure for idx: 4325.30 Angstrom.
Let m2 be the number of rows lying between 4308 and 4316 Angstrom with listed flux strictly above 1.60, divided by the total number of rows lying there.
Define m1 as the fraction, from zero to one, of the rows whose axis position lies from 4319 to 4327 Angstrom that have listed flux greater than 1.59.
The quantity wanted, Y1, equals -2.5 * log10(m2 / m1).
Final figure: 1.5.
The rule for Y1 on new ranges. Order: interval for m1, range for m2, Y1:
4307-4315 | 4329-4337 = -0.8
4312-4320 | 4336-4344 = -0.3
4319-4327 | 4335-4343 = 0.0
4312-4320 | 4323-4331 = 0.0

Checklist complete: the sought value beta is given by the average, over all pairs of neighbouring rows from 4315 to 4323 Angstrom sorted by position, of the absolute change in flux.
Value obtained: 0.25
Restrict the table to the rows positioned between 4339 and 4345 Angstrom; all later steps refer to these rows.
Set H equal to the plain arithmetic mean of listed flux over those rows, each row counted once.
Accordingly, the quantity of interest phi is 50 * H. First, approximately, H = 1.75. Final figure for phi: 88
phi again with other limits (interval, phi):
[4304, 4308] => 51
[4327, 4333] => 77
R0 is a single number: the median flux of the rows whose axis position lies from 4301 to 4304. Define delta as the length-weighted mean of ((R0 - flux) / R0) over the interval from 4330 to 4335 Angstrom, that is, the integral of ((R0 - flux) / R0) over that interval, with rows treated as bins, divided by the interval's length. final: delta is -0.577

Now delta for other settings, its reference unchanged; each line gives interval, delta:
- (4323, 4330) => -0.576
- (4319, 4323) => -0.593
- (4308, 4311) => -0.284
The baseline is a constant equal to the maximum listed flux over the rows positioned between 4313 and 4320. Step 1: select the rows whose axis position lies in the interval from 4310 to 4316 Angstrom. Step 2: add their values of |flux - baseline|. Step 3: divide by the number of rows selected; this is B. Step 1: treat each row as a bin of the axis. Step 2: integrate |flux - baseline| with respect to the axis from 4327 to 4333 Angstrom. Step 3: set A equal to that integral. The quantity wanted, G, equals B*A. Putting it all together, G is 1.3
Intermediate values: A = 2.8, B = 0.47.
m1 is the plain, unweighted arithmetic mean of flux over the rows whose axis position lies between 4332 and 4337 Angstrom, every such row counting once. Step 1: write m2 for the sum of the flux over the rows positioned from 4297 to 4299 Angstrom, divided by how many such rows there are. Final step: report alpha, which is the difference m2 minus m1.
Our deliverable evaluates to -0.79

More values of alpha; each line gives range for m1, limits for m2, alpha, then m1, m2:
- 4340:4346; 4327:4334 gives -0.22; 1.79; 1.58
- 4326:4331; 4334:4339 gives 0.11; 1.54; 1.65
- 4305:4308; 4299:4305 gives -0.04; 1.02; 0.98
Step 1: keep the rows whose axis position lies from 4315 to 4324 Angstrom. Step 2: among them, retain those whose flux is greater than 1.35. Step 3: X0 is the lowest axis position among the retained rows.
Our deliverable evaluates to 4315.35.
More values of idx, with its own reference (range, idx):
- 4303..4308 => 4307.41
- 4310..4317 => 4311.37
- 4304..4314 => 4311.37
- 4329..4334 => 4333.27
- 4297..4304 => 4300.47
